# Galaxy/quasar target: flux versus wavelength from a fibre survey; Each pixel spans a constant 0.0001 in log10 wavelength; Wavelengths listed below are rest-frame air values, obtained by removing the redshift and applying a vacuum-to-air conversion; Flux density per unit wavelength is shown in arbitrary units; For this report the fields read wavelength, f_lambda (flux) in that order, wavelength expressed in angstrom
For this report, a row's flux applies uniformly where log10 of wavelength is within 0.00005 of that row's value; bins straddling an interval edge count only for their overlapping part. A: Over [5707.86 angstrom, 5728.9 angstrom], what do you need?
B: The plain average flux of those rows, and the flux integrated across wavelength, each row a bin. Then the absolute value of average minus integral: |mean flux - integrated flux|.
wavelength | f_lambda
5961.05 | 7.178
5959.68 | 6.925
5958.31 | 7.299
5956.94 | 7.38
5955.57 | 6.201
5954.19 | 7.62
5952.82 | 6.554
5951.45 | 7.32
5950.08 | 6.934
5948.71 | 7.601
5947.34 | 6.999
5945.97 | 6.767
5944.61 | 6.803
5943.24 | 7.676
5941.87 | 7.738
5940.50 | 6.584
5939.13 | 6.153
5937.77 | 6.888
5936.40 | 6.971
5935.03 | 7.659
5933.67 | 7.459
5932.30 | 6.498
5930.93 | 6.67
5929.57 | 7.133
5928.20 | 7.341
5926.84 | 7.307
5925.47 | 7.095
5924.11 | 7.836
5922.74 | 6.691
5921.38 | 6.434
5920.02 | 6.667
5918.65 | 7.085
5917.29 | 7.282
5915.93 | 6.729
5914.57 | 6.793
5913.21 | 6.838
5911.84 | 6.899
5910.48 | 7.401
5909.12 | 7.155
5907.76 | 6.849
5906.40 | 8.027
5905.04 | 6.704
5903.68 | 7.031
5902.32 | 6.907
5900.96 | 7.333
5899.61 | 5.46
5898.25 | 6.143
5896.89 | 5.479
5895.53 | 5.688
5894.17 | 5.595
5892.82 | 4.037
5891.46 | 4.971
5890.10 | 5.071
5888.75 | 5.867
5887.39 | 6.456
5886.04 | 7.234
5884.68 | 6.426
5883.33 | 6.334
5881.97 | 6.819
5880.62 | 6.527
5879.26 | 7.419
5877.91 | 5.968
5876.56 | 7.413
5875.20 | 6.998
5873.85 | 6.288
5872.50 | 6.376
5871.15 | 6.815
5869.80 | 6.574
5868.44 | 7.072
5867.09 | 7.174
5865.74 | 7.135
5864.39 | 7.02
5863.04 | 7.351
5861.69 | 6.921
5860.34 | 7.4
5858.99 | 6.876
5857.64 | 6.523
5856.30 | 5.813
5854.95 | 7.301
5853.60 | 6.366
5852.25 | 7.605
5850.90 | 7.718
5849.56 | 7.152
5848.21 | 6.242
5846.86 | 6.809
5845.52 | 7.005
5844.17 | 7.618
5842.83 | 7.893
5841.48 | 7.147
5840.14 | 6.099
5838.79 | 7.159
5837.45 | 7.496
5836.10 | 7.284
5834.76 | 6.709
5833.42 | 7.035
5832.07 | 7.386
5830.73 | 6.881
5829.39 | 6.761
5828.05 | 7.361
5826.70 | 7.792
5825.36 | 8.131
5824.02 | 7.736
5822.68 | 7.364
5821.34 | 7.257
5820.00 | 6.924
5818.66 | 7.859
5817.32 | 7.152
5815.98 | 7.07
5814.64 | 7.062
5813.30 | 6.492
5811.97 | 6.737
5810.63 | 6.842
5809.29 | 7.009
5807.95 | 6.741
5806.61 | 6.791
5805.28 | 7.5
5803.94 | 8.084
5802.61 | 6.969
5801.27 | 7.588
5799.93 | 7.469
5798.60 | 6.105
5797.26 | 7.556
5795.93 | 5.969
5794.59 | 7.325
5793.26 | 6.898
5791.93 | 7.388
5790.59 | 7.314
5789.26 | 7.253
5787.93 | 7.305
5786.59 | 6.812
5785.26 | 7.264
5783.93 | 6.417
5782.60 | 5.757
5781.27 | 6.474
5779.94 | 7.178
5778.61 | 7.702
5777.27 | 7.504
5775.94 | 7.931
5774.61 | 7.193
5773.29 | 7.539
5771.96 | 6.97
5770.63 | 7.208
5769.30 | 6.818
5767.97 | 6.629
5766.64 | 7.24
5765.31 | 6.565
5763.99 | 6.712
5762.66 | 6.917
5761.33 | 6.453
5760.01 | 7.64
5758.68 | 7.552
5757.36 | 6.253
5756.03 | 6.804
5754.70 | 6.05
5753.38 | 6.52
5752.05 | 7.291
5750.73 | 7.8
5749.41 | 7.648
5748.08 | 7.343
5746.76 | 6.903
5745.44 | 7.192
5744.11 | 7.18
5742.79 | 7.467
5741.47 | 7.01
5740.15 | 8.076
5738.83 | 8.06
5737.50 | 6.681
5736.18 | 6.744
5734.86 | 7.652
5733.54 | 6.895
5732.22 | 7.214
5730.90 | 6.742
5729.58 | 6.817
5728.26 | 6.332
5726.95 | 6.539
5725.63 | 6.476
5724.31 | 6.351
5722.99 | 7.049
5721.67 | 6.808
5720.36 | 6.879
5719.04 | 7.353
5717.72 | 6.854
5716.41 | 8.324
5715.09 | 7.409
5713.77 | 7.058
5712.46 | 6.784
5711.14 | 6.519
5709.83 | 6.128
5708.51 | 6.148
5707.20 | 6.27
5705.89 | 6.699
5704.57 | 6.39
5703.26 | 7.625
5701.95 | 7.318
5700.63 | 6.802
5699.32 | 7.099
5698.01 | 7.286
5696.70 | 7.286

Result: 137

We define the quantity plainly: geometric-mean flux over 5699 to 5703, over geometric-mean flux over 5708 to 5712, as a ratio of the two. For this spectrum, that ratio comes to 1.13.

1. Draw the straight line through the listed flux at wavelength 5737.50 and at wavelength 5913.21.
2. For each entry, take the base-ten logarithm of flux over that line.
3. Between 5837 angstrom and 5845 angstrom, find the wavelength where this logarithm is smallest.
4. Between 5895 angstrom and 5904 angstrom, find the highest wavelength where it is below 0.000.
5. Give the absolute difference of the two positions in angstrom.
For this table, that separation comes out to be 59.5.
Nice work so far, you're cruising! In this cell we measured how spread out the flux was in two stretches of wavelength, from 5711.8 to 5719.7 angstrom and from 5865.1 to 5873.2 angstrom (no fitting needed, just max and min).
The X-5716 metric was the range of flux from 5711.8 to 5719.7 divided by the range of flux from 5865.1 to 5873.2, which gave 1.9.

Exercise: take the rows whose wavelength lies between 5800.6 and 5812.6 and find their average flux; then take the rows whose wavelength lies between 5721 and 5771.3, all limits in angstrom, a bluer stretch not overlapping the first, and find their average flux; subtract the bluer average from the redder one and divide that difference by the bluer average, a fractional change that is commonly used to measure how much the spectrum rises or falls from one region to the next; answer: 0.02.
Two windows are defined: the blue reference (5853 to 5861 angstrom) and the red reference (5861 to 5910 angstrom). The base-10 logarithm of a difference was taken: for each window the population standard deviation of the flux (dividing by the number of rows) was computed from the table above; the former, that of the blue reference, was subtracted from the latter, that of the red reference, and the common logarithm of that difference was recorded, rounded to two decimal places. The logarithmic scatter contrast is -0.57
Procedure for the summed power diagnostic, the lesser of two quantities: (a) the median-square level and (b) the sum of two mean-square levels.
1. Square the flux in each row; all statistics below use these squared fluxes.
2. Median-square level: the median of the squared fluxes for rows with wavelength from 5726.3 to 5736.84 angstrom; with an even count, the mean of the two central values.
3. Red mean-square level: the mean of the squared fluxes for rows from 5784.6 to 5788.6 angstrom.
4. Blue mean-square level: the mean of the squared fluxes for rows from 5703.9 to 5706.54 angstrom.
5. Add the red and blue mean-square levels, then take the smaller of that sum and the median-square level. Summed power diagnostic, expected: 46.0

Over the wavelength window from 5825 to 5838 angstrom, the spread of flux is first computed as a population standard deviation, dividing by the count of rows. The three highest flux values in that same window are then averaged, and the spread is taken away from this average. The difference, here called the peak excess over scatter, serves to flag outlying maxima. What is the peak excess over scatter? 7.37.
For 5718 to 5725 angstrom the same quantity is 6.77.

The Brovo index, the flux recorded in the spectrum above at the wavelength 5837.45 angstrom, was 7.496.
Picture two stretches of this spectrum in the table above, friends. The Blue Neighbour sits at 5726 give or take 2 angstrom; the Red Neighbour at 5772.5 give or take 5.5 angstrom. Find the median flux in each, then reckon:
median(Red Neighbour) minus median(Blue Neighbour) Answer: 0.7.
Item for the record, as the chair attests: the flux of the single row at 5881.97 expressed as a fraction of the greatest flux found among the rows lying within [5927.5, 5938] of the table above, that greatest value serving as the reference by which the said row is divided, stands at 0.89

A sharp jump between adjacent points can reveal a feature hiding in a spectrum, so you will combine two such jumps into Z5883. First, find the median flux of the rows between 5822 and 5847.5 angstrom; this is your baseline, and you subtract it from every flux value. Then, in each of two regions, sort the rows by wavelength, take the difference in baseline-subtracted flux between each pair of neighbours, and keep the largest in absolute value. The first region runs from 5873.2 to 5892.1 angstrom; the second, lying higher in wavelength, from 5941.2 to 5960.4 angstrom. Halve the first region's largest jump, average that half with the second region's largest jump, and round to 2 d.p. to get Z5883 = 1.07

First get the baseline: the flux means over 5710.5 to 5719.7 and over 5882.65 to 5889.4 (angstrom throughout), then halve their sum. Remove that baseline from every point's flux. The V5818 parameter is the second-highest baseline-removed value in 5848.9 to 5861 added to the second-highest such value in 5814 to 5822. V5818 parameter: 1.21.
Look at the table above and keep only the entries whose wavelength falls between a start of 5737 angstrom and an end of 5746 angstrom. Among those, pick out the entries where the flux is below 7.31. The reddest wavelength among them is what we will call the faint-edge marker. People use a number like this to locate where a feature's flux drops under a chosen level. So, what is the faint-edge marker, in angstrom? 5745.44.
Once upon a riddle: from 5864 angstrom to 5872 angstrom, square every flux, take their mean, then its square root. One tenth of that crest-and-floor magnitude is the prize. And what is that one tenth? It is 0.697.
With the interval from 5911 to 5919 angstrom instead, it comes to 0.694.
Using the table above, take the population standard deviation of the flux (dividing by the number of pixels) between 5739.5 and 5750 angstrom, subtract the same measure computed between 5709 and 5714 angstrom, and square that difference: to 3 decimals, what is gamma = 0.000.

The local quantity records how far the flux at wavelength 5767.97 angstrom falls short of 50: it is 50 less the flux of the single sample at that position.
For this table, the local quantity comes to 43.4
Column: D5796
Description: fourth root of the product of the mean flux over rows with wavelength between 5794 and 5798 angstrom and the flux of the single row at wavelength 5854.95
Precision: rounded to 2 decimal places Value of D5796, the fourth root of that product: 2.67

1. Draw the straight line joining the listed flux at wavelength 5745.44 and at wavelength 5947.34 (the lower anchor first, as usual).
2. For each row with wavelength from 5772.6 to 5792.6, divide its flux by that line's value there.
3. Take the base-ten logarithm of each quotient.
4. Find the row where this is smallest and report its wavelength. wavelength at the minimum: 5782.60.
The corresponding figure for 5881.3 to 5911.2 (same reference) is 5892.82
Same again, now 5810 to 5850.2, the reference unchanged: 5840.14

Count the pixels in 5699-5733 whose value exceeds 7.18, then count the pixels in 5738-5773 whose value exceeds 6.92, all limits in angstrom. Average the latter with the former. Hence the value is 10.5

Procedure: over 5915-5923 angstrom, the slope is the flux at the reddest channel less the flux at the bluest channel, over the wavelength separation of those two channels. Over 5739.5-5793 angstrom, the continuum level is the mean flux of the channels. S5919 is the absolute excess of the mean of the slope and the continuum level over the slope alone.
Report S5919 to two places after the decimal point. 3.54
